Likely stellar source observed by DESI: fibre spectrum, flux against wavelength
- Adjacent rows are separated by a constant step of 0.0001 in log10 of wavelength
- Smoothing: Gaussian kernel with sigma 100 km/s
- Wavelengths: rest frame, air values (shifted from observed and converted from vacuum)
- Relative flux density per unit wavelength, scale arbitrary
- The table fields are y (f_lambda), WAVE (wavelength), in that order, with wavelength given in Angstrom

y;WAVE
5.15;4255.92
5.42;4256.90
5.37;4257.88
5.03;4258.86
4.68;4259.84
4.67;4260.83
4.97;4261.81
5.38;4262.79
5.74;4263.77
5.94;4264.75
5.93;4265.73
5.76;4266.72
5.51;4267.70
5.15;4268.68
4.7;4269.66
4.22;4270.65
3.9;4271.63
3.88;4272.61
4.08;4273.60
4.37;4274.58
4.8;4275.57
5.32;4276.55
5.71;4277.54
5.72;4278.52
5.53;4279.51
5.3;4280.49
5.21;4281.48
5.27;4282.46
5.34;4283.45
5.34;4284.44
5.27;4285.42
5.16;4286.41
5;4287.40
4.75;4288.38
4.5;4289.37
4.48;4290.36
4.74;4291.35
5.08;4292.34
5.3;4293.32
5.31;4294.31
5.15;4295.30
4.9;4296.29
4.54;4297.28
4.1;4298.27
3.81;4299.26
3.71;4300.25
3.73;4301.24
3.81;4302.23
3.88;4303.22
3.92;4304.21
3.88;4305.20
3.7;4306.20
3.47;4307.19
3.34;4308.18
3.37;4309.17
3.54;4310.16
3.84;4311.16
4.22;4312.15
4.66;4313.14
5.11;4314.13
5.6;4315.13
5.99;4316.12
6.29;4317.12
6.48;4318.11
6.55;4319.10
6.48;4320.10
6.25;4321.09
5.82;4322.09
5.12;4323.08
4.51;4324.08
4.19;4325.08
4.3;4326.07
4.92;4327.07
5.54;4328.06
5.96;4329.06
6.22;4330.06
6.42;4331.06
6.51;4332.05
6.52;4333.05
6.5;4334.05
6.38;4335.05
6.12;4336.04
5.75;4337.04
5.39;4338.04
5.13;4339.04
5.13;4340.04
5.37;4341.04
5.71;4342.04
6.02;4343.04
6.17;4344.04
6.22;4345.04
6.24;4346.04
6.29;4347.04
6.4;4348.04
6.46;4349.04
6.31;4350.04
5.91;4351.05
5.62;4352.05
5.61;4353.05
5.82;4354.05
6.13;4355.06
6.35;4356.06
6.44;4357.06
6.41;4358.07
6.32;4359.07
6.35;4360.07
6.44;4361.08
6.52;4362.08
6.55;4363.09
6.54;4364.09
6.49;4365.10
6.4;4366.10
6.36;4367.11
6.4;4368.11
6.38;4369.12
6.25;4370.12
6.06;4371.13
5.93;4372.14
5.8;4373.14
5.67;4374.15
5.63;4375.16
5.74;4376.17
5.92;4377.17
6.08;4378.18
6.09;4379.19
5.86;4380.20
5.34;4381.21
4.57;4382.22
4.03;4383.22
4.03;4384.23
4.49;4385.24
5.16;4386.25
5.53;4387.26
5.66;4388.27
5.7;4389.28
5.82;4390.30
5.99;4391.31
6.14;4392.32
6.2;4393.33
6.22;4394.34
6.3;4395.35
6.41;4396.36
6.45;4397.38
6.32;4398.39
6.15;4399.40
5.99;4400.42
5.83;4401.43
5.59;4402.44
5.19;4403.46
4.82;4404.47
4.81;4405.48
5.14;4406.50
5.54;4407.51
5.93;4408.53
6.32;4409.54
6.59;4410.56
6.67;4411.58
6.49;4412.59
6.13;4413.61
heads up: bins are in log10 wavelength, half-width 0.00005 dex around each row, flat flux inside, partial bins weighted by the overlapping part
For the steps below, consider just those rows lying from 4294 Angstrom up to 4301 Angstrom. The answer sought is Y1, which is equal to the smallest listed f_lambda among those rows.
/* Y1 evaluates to 3.71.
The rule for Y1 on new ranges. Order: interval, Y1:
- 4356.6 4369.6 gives 6.32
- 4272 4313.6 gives 3.34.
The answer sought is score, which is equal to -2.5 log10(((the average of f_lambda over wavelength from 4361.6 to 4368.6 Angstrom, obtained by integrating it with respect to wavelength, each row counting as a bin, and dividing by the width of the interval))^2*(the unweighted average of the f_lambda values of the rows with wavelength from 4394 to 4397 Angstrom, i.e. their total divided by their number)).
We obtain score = -6.1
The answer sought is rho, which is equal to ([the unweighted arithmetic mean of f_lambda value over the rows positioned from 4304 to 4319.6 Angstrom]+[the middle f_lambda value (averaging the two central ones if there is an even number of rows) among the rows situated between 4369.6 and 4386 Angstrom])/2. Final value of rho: 5.2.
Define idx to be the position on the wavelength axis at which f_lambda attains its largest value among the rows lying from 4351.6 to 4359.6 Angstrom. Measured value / 4357.06 Angstrom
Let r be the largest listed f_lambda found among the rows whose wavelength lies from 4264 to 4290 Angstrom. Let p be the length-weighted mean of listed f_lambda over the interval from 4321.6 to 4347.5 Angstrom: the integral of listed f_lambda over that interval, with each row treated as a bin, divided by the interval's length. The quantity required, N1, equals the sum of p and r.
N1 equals 11.6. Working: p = 5.7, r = 5.94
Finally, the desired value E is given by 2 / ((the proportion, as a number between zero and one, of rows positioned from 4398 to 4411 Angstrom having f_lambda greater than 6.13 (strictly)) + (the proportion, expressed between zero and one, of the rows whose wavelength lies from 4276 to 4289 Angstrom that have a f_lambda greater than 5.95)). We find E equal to 6.5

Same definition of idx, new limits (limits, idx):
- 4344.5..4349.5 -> 4349.04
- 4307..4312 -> 4311.16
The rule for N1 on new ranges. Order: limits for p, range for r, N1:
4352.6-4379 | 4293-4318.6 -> 12.7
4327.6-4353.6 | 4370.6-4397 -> 12.4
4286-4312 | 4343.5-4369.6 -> 10.8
